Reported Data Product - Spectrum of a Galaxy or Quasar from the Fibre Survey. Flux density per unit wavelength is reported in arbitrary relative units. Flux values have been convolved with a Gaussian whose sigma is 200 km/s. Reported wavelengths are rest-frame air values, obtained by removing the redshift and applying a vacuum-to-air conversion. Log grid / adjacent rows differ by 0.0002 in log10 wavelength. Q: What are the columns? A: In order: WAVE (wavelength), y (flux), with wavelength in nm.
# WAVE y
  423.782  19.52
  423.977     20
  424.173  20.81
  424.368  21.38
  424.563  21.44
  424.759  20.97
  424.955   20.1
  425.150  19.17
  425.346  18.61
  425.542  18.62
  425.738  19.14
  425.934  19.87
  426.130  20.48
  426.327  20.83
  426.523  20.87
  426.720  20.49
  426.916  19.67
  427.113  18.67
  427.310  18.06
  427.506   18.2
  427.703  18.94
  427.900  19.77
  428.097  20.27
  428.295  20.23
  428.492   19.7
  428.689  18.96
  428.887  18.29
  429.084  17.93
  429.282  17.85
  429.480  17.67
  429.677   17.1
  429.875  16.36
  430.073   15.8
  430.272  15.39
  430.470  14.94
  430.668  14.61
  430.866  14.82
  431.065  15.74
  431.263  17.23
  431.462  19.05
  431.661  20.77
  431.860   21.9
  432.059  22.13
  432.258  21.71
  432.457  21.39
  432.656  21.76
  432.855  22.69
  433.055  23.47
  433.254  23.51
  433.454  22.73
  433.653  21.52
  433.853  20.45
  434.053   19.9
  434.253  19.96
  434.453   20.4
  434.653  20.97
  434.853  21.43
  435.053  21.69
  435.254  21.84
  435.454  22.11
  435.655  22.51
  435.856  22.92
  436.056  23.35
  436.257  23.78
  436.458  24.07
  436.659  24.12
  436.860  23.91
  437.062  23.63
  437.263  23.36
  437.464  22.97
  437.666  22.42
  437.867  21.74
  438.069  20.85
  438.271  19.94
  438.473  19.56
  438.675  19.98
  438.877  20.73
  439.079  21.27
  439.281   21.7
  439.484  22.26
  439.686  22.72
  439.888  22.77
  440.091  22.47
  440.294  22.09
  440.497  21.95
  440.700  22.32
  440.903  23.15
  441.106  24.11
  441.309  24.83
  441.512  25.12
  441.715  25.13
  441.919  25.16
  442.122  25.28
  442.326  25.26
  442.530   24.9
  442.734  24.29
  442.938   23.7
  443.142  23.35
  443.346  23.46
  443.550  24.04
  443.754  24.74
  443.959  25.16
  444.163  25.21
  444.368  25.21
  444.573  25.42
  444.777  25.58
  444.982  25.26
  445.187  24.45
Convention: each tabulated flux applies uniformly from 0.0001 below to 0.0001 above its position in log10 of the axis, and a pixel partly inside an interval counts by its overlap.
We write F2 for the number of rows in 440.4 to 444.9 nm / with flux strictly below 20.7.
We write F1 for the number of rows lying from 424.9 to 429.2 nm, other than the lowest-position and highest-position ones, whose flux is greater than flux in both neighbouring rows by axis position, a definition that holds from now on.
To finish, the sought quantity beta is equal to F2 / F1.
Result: 0.0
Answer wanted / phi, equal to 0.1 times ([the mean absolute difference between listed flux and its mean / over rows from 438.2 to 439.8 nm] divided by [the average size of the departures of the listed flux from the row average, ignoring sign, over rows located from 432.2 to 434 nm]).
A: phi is 0.11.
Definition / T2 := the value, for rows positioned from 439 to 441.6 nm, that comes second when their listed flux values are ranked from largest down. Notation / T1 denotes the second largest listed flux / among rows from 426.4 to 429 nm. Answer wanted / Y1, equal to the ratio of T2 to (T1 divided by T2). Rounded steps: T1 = 20.49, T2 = 24.83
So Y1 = 30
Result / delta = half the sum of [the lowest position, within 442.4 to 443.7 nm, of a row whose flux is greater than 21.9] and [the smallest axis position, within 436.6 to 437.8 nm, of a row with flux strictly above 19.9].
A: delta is 439.59 nm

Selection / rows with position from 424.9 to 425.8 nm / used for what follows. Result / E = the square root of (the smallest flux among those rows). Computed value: 4.3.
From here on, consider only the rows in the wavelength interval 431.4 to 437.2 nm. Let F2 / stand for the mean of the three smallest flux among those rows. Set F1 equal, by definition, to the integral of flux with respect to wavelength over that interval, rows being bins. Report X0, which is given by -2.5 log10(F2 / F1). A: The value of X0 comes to 2.0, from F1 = 128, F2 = 19.6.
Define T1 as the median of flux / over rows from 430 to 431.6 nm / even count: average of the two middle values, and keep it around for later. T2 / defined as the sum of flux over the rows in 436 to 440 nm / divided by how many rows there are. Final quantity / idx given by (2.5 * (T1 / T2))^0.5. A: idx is 1.32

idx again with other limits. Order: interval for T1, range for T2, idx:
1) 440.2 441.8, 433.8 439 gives 1.64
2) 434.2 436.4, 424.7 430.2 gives 1.69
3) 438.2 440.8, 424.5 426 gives 1.67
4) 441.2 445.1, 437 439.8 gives 1.70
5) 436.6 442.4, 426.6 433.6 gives 1.73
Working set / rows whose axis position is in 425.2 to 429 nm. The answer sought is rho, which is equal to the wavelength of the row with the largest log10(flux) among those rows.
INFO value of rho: 426.523 nm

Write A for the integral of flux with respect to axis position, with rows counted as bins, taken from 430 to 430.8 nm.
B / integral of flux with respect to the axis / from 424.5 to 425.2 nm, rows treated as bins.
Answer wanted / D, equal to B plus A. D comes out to 26.4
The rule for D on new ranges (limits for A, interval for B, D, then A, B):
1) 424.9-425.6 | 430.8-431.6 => 27.0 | 13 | 14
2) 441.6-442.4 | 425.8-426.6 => 36.5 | 20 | 16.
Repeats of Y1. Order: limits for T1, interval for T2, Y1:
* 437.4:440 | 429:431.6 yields 14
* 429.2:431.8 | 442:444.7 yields 34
